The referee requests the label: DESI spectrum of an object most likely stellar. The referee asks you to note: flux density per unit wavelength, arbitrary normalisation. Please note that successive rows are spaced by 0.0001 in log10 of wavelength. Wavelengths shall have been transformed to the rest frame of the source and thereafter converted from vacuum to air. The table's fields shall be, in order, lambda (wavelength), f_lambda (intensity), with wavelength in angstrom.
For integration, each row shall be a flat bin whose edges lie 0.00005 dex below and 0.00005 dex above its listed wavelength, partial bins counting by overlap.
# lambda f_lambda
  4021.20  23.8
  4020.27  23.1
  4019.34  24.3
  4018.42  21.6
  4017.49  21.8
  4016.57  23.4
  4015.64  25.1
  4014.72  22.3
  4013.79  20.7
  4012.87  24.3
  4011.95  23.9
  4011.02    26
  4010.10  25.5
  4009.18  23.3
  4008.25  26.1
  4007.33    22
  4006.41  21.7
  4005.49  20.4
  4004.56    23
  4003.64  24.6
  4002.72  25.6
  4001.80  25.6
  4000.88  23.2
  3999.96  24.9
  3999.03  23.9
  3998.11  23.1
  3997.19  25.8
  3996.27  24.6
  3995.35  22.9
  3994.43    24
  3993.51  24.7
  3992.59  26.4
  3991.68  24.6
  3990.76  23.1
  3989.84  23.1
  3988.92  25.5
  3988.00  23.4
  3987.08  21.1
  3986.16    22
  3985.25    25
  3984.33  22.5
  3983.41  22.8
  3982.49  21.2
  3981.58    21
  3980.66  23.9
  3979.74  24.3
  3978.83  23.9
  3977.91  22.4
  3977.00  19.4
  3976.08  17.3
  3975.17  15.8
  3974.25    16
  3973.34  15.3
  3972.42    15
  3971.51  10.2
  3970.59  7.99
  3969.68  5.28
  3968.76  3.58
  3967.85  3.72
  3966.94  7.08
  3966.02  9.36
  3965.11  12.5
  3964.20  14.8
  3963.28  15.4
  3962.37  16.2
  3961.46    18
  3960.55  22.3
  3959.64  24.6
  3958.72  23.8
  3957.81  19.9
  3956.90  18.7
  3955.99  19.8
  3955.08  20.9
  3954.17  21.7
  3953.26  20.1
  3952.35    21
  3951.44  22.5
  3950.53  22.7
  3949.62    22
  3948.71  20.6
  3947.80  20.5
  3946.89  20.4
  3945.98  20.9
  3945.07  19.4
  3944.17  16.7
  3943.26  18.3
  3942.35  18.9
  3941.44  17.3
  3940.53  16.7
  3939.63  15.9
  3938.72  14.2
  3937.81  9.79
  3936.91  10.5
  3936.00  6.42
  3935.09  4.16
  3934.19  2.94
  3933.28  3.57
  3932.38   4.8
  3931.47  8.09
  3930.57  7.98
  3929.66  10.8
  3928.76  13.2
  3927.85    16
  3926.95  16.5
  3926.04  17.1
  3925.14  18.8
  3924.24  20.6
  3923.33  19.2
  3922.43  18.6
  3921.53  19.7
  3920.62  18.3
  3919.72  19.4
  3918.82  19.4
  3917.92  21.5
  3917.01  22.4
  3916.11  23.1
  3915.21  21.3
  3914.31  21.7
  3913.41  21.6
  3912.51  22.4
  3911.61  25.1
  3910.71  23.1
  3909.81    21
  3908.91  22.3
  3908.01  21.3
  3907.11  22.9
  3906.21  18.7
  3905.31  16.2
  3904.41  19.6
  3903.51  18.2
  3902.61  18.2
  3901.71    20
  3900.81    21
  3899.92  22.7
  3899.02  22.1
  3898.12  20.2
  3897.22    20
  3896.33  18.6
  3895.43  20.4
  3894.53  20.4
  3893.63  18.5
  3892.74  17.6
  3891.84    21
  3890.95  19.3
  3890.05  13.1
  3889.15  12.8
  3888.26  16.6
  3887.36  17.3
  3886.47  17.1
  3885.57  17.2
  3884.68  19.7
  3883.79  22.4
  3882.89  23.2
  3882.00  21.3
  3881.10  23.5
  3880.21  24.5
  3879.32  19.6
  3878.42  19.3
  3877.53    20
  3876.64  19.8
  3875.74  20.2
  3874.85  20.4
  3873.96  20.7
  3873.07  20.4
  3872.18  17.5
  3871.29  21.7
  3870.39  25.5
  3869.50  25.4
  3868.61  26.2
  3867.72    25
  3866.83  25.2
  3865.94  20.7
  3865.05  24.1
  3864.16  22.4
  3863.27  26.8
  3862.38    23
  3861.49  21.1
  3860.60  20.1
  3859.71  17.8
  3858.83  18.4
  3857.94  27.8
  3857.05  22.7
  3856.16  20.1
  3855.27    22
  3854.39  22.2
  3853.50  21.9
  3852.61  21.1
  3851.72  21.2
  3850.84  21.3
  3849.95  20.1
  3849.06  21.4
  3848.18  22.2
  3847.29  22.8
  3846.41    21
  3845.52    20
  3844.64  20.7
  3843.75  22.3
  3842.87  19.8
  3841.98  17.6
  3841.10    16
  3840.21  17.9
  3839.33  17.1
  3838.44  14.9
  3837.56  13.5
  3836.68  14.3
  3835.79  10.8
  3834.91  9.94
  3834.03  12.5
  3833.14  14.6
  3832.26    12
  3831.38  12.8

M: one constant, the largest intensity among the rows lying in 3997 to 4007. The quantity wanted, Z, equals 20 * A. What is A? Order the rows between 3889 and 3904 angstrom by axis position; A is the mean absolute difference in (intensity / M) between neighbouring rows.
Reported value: 1.20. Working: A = 0.060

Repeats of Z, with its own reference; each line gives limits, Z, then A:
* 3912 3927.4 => 0.80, 0.040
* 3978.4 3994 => 1.16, 0.058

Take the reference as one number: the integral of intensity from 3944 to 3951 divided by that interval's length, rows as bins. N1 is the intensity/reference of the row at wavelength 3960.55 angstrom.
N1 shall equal 1.08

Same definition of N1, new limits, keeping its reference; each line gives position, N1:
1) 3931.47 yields 0.39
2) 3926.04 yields 0.83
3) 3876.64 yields 0.96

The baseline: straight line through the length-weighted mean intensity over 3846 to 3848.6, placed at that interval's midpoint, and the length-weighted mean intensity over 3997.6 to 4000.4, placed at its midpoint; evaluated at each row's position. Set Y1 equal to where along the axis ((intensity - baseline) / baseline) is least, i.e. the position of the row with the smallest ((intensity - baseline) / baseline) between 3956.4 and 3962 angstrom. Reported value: 3961.46 angstrom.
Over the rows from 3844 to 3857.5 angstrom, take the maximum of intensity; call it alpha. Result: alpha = 22.8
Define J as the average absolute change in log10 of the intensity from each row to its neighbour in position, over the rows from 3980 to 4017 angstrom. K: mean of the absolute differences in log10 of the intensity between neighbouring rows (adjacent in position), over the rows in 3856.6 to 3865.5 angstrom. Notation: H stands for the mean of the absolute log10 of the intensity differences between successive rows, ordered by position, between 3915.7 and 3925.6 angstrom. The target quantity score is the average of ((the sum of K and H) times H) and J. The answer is 0.0164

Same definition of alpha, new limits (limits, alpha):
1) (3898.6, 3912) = 25.1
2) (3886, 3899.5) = 22.1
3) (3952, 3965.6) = 24.6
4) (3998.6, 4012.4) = 26.1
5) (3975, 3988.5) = 25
